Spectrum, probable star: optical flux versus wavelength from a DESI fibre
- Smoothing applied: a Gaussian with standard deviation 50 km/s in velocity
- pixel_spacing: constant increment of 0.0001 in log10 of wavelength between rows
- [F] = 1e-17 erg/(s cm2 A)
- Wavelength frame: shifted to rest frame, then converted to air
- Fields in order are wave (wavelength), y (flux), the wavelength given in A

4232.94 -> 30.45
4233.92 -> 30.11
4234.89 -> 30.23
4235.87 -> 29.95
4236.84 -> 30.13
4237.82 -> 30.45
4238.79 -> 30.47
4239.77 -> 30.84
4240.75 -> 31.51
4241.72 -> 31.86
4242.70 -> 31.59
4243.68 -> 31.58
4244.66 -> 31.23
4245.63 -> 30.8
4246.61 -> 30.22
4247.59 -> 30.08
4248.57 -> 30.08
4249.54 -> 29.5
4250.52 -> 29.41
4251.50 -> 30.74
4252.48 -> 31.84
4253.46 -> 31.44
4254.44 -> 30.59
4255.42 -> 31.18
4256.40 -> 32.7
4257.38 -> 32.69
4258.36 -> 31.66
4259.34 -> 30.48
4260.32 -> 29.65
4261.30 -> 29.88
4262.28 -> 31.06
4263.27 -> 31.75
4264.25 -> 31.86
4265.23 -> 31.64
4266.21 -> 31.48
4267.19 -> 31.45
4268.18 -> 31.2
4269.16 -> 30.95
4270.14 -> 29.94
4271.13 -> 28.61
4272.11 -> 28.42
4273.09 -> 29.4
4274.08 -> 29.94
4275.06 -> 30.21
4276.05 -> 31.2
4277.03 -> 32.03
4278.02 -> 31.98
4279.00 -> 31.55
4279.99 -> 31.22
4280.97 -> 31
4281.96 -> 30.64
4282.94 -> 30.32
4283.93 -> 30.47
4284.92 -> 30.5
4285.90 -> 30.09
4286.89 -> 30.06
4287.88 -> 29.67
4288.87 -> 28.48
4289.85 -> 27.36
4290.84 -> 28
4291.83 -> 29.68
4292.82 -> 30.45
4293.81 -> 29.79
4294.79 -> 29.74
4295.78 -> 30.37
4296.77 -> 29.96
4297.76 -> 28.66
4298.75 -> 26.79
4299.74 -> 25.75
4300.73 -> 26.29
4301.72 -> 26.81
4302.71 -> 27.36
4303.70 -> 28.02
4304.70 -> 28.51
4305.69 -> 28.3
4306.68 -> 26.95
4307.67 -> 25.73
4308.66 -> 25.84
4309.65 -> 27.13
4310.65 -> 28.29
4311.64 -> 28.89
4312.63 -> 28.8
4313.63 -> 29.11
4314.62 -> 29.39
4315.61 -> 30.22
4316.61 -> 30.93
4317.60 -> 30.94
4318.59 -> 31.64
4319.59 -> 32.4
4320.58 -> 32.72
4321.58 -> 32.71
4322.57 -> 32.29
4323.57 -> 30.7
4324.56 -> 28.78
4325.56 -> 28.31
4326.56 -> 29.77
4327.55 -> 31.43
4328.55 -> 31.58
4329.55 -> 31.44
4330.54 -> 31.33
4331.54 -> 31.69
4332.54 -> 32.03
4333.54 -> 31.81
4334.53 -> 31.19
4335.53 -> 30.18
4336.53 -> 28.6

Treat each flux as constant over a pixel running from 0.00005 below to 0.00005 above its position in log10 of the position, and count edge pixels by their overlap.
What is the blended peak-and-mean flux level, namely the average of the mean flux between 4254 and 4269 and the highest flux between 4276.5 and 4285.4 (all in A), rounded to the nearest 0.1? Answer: 31.7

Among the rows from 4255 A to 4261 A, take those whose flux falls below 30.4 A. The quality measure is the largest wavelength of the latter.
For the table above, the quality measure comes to 4260.32 A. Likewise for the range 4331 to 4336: 4335.53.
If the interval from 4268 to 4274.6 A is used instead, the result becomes 4274.08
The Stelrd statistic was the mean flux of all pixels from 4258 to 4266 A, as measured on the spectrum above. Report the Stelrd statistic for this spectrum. 31.0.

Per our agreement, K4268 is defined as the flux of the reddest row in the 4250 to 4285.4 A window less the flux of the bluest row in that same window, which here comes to 1.1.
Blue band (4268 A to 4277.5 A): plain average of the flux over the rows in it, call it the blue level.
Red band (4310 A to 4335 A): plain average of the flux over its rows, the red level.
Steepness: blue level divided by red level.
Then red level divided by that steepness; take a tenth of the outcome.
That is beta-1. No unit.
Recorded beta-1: 3.13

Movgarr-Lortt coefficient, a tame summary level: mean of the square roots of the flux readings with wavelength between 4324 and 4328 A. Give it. 5.44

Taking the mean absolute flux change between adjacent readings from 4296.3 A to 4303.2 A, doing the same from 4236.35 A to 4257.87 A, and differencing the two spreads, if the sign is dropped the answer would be 0.49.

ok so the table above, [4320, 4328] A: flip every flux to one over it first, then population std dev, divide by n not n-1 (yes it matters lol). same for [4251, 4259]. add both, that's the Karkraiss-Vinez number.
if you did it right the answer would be 0.0025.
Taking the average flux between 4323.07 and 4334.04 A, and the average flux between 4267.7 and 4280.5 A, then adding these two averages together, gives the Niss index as 61.3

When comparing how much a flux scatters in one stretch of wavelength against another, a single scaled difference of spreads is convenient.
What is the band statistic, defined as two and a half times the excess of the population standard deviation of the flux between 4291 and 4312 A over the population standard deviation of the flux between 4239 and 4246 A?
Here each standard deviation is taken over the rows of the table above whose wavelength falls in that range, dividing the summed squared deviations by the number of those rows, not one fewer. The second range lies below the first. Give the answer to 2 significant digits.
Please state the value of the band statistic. 2.9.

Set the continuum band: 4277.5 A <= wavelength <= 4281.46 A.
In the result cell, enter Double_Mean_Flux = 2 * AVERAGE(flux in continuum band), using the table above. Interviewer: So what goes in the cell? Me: 62.9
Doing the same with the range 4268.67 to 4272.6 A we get 59.0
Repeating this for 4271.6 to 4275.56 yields 59.0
